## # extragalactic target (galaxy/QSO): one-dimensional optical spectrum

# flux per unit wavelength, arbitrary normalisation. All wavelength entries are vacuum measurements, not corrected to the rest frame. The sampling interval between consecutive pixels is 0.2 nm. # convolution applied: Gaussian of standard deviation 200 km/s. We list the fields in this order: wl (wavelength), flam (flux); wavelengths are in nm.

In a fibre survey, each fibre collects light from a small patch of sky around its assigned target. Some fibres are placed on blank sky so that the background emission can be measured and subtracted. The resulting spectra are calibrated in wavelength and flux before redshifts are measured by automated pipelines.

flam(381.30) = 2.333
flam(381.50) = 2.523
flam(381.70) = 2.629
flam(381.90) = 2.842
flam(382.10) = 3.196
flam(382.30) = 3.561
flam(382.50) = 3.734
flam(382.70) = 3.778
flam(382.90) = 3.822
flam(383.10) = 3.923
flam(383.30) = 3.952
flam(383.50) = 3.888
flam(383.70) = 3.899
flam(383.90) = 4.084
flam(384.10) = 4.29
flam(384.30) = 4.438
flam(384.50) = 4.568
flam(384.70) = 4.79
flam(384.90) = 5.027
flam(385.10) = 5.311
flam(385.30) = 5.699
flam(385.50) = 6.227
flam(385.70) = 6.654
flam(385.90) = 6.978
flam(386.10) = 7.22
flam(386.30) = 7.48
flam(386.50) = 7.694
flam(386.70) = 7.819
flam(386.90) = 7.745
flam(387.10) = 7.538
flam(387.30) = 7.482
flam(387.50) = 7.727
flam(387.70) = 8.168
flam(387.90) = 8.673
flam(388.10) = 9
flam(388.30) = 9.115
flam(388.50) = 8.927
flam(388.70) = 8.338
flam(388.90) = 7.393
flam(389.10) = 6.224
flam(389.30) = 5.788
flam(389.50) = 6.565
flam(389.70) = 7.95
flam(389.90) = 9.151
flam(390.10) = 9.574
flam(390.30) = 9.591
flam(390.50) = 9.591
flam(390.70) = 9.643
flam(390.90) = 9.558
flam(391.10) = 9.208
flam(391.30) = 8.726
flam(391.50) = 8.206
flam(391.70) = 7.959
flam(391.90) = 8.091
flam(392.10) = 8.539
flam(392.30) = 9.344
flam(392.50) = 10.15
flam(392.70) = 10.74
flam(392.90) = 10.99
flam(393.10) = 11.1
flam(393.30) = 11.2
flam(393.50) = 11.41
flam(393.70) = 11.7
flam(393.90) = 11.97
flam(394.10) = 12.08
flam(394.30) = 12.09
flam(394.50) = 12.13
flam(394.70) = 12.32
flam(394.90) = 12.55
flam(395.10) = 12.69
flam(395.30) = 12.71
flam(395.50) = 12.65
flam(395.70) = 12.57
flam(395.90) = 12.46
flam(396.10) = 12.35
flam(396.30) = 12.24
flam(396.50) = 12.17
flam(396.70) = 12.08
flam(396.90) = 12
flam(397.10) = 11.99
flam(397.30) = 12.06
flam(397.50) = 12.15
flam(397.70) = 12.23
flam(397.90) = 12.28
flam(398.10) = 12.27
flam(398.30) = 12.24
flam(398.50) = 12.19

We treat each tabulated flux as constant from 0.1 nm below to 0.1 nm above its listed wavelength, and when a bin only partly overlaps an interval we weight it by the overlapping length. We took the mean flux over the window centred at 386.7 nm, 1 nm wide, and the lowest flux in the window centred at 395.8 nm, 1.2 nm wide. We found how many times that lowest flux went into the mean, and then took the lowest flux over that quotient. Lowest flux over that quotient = 20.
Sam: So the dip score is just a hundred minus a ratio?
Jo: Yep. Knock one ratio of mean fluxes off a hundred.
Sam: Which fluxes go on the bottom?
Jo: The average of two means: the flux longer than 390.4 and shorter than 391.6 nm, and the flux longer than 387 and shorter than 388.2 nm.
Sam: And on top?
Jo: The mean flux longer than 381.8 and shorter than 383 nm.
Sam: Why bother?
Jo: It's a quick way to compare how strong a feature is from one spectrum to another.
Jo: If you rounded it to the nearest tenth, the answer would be 99.6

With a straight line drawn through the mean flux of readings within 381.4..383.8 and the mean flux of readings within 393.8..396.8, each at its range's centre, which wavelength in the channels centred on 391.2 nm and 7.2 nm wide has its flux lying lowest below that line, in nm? 389.30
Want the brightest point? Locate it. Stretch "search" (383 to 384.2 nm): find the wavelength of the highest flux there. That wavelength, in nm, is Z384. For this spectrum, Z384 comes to 384.10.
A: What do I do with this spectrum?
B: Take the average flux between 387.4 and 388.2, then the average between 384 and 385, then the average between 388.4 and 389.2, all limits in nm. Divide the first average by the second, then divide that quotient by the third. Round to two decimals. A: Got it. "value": 0.24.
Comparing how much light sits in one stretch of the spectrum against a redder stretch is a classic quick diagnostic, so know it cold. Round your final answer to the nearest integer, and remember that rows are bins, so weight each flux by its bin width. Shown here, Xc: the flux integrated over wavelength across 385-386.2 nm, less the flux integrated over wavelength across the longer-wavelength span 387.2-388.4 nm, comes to -2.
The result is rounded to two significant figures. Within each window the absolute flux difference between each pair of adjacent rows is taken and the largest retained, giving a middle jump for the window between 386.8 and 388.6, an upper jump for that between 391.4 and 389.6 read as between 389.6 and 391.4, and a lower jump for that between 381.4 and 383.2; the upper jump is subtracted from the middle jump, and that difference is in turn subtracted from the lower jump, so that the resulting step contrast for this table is 1.1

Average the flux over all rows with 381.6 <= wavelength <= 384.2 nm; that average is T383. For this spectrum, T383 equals 4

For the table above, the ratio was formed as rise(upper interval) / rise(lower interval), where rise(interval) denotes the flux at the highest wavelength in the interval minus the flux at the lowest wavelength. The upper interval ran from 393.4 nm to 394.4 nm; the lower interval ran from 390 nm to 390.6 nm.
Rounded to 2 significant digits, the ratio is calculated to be 40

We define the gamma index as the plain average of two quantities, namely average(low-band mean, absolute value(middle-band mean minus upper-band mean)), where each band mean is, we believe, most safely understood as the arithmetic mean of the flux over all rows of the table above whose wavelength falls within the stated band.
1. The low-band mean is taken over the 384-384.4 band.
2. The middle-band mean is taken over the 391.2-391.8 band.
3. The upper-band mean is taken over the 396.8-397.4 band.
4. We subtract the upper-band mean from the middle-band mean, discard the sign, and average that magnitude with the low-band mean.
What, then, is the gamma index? 4.0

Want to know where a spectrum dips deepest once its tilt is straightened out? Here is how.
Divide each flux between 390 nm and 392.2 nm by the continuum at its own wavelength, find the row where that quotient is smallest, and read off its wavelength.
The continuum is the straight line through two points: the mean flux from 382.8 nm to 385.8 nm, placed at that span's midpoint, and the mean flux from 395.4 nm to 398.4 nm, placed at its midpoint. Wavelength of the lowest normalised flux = 391.70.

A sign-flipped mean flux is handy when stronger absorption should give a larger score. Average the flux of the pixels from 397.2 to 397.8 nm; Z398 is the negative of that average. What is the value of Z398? -12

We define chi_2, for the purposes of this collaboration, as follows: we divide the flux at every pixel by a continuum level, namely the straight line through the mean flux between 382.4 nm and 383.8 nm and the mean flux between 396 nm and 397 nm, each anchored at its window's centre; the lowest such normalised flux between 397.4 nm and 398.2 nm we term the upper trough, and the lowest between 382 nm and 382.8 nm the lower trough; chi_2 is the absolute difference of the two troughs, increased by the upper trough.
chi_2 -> 0.99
